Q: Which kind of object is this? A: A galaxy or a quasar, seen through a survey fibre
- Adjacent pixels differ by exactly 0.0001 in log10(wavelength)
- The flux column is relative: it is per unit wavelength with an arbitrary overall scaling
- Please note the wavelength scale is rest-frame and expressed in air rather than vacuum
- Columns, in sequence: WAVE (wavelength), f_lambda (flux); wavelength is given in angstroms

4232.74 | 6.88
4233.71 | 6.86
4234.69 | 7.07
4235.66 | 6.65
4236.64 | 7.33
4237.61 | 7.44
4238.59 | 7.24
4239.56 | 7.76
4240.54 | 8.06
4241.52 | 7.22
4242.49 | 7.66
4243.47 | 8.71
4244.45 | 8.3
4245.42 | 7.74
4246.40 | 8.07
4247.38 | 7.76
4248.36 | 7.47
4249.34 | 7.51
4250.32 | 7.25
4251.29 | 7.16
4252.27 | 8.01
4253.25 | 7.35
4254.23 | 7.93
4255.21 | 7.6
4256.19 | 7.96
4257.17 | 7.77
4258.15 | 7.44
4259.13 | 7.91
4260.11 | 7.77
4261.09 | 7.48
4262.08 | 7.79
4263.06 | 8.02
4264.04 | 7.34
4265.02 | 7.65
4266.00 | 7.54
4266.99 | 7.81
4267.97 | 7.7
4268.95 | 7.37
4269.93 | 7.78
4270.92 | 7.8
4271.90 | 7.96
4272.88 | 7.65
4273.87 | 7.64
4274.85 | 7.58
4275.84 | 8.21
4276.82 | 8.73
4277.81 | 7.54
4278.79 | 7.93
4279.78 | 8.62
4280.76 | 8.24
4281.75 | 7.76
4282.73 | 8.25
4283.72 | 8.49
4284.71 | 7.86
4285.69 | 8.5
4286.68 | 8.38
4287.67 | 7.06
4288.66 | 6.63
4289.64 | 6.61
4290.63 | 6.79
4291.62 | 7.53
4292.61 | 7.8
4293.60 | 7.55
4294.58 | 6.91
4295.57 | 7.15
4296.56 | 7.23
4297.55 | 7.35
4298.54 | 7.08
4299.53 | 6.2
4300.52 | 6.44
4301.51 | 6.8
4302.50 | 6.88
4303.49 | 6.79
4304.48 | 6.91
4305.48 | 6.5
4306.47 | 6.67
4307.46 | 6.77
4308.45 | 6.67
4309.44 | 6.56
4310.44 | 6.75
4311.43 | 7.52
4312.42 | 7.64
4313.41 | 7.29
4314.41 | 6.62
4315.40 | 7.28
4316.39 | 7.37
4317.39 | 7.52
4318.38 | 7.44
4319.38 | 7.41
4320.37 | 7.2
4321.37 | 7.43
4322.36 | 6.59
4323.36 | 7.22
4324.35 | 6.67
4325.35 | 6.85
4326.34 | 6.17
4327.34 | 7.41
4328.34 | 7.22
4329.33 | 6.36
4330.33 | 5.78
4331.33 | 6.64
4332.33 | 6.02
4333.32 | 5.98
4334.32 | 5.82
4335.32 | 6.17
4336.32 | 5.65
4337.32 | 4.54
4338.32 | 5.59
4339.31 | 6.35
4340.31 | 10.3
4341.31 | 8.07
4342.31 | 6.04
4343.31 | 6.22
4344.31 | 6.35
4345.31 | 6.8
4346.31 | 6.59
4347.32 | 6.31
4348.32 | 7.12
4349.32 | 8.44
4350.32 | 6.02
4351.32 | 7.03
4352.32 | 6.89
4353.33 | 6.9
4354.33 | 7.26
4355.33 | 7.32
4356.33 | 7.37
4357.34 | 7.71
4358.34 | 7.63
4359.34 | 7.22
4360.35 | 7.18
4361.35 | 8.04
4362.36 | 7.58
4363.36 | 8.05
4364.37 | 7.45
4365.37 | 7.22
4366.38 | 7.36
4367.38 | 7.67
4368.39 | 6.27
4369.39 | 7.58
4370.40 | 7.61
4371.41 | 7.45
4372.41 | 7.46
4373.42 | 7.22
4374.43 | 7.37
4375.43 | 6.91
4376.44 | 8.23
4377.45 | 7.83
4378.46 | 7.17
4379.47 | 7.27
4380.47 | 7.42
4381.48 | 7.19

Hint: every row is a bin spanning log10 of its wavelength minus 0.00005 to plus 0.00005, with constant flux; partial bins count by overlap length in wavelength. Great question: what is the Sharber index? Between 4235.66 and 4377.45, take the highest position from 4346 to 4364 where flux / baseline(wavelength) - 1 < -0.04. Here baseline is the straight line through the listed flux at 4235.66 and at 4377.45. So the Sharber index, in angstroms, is 4360.35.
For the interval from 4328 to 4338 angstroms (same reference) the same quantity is 4337.32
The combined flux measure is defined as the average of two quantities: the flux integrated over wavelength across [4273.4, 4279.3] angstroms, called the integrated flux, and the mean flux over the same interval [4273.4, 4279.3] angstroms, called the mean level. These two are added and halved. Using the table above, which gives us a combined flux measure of 27.4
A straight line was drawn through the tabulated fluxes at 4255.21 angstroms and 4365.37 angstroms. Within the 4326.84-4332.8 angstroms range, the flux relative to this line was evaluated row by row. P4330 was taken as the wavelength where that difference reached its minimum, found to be 4330.33 angstroms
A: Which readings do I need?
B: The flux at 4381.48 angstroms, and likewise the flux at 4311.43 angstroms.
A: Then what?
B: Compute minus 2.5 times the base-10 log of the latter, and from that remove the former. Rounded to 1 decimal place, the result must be -9.4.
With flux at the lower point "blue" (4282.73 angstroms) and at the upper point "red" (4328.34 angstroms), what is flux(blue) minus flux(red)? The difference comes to 1.0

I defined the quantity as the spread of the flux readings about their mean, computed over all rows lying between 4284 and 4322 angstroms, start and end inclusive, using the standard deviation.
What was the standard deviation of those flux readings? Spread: 0.51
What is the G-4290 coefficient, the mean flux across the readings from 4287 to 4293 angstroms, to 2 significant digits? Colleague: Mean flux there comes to 7.1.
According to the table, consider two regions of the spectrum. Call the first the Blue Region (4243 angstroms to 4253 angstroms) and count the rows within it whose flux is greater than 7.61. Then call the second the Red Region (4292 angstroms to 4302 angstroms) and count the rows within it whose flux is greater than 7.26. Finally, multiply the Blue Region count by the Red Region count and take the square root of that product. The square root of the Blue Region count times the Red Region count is 4.2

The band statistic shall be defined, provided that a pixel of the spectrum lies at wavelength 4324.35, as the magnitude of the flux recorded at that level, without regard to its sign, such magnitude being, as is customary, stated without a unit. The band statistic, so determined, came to 6.7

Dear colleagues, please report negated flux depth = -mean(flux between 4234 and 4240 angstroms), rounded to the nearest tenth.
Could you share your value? -7.2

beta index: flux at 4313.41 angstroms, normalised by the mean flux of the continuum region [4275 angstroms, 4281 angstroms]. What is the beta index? 0.89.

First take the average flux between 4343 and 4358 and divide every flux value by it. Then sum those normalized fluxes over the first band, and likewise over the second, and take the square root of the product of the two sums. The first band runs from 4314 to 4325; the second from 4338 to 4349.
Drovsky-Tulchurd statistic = 11.1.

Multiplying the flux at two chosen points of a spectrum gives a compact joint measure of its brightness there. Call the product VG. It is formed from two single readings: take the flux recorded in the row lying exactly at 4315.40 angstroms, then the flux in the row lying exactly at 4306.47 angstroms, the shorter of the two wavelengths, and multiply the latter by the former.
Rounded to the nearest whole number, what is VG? 49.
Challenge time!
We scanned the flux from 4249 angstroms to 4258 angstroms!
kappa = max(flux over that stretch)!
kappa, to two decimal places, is 8.01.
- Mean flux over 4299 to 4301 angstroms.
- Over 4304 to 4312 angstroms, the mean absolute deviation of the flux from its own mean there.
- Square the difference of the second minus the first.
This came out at 37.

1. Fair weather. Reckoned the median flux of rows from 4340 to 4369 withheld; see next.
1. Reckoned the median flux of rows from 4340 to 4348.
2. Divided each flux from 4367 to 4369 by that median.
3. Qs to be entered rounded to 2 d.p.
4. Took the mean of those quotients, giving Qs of 1.08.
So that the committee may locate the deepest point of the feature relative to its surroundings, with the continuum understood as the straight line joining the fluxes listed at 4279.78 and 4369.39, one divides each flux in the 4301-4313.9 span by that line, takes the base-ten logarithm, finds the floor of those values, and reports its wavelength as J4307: 4305.48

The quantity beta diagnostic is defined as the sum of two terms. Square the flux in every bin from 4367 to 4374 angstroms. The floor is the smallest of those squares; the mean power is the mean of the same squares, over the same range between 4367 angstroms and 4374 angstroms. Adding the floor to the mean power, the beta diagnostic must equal 93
